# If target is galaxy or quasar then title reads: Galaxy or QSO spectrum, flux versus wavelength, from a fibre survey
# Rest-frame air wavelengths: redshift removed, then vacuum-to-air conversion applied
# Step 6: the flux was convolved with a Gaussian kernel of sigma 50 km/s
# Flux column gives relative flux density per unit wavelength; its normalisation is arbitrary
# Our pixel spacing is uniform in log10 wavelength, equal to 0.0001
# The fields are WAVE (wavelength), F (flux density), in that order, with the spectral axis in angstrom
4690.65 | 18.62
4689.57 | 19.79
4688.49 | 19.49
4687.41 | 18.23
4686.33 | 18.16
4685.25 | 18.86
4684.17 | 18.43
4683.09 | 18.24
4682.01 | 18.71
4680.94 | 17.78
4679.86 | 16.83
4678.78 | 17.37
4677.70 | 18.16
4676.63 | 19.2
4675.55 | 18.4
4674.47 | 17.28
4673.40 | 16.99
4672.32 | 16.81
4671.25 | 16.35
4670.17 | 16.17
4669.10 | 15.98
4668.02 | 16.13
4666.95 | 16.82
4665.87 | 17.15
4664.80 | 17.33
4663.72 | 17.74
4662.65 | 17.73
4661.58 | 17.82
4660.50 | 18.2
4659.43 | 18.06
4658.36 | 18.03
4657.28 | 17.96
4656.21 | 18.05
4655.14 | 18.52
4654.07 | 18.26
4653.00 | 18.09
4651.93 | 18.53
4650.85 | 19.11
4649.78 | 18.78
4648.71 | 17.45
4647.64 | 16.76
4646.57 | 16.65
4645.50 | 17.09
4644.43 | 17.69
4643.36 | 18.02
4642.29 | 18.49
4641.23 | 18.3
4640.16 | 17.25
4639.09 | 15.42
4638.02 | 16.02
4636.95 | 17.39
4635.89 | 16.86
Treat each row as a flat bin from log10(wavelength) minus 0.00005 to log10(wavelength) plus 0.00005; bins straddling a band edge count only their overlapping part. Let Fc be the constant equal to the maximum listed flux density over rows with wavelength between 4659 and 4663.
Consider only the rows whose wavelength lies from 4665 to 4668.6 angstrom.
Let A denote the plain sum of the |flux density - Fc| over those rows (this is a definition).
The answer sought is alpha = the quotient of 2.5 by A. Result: 0.56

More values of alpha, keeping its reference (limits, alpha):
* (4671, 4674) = 0.56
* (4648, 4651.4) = 1.12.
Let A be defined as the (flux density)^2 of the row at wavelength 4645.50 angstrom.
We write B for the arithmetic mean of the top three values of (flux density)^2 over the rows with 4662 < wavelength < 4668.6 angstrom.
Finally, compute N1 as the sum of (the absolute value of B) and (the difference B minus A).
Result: 328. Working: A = 292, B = 310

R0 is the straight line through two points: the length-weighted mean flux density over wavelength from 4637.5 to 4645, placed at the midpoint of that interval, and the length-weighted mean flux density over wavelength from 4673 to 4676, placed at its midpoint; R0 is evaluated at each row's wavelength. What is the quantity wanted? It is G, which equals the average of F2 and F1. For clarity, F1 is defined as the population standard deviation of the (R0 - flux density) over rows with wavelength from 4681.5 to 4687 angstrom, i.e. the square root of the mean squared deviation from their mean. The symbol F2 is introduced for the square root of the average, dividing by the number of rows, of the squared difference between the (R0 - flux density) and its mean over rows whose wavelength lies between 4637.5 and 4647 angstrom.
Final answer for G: 0.6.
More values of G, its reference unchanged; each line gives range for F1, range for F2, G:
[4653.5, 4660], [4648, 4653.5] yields 0.4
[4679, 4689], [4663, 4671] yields 0.7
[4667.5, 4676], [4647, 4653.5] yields 0.8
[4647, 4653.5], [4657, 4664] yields 0.5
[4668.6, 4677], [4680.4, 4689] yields 0.8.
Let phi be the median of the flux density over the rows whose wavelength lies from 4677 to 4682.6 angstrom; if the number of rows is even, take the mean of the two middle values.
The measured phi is 17.8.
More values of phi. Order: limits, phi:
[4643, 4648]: 17.1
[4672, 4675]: 17.0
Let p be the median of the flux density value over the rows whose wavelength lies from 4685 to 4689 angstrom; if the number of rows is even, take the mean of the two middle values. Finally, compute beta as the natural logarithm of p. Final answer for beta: 2.92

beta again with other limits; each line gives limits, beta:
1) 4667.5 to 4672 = 2.78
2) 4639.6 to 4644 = 2.90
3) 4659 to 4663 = 2.89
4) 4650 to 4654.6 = 2.91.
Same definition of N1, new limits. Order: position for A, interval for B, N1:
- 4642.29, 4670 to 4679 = 349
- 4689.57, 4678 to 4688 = 305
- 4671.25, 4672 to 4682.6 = 438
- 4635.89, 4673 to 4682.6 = 421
